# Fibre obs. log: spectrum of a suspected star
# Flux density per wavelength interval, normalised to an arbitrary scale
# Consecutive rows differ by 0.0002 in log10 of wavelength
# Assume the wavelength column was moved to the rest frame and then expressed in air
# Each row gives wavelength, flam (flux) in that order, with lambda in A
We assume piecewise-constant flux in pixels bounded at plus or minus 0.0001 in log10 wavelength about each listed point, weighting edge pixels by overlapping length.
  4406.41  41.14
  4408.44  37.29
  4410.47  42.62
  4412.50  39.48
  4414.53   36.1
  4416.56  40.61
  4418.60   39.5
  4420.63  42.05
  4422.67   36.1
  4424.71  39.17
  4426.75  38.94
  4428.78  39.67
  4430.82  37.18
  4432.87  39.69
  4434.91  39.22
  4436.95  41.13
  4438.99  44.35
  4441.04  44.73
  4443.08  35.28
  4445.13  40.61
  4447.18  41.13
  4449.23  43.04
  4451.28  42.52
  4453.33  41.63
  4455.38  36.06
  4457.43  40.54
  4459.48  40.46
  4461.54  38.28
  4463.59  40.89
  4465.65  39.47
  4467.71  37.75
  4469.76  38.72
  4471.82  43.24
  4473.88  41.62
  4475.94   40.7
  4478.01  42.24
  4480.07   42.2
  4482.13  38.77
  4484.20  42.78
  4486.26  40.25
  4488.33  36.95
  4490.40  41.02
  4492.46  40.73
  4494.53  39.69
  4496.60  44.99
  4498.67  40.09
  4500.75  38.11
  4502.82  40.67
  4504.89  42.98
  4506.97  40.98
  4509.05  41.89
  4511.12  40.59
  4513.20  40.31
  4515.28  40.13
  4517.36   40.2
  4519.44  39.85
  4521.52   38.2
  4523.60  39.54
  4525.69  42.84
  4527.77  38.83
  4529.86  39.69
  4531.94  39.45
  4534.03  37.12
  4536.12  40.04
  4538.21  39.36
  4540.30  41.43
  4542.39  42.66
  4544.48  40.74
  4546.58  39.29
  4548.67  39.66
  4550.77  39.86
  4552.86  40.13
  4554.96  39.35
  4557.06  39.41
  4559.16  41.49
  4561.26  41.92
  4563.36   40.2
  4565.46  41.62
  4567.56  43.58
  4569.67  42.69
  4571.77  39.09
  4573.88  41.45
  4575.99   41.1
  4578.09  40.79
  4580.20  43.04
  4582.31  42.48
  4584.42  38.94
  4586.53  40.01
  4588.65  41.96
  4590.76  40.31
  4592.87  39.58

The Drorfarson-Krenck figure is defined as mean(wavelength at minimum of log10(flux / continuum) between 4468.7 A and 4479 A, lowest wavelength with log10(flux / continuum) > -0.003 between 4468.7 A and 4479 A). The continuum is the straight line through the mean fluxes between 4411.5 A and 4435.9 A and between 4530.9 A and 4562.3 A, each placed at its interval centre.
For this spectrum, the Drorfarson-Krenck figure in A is 4470.8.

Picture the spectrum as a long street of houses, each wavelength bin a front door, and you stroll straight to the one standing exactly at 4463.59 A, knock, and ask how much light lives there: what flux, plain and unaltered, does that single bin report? 40.89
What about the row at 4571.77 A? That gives 39.09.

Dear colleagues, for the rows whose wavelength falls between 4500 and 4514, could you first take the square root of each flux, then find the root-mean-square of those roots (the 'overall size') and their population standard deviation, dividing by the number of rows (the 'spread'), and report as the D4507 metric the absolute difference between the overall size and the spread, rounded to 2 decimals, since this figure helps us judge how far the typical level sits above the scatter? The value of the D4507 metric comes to 6.28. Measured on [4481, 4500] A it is 6.20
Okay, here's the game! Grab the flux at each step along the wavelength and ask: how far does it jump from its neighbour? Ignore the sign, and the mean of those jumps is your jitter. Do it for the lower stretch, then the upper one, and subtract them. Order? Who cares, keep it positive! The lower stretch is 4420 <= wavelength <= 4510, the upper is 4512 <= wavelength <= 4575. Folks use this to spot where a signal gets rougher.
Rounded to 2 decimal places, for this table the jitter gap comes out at 1.06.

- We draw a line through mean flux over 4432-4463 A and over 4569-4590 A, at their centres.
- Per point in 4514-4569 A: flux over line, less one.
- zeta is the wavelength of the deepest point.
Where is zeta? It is 4534.03 A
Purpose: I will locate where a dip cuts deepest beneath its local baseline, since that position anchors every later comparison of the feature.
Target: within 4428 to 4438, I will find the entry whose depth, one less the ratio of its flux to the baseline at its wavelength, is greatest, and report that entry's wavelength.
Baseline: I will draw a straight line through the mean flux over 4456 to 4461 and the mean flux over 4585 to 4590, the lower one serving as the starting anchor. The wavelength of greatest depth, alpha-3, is 4430.82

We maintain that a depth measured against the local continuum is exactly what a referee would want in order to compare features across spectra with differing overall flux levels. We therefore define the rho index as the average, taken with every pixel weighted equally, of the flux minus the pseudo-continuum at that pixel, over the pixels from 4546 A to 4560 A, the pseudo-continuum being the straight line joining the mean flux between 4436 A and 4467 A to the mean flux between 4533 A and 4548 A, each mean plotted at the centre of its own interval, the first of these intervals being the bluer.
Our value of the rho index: -0.12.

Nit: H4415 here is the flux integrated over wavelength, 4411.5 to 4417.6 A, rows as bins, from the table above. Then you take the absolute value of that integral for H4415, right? 236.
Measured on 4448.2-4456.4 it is 335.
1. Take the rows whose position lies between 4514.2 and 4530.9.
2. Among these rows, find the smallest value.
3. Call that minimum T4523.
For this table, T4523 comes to 38.2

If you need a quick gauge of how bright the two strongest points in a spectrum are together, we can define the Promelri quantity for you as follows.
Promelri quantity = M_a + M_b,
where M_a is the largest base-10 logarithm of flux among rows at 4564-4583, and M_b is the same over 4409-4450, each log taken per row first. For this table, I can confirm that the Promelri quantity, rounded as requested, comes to 3.29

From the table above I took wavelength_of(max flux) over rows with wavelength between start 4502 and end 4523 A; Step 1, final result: 4504.89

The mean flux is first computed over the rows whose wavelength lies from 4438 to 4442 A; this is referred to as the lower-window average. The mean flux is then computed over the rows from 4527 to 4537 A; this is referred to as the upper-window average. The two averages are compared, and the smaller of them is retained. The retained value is 39.0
